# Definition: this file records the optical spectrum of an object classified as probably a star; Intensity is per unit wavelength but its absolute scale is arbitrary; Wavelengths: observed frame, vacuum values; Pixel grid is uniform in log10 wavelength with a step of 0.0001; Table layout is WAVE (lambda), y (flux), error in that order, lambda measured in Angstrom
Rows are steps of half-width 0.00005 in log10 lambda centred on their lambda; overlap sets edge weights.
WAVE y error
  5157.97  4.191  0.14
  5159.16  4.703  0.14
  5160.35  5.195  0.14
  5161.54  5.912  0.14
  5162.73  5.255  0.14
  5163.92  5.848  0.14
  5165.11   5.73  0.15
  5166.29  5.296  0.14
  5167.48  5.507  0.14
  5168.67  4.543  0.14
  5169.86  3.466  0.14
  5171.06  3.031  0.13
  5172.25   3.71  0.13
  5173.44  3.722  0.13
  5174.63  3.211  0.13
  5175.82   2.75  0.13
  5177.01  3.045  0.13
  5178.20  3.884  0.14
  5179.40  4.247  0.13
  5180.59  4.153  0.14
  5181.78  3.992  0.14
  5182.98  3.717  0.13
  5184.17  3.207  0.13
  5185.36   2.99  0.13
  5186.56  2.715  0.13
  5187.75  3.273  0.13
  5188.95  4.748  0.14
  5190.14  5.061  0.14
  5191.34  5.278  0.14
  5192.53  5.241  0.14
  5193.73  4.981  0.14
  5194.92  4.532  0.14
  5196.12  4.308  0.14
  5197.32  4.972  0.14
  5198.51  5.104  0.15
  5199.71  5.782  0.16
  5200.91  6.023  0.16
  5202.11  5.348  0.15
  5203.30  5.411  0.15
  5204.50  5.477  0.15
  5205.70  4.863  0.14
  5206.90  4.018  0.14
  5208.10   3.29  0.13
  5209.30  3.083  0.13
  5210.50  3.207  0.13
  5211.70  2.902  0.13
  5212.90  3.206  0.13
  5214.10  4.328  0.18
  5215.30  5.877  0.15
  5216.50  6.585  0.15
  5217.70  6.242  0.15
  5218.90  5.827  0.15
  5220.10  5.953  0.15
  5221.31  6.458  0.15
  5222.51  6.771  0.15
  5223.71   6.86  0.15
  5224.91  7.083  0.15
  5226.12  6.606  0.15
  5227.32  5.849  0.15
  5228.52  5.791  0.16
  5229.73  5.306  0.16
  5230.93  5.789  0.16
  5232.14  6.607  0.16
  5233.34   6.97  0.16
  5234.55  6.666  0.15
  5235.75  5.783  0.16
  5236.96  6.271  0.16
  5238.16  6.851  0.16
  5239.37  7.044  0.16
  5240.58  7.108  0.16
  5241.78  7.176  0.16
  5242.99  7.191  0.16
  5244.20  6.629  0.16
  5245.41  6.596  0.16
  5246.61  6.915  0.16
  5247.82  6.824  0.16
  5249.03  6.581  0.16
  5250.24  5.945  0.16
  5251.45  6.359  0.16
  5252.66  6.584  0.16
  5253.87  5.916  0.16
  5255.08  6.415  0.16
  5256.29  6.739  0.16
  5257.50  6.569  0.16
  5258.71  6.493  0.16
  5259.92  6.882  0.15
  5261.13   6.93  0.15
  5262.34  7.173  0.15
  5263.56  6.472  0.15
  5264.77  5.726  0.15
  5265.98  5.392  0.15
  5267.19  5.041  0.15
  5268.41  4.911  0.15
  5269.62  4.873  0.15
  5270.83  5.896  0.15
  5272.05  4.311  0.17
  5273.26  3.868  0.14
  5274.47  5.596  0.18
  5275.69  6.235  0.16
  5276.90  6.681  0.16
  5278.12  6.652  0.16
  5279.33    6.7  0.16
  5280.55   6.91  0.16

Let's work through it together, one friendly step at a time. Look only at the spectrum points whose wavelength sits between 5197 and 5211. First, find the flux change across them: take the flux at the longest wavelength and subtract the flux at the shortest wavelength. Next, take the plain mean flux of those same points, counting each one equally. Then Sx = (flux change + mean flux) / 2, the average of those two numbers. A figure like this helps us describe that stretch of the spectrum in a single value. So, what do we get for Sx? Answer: 1.5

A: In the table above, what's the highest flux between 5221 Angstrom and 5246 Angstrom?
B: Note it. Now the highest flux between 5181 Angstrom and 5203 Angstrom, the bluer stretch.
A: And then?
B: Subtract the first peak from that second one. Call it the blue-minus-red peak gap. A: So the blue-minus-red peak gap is -1.2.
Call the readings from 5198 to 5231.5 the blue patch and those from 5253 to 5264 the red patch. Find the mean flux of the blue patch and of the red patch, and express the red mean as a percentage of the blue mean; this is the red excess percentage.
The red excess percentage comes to 124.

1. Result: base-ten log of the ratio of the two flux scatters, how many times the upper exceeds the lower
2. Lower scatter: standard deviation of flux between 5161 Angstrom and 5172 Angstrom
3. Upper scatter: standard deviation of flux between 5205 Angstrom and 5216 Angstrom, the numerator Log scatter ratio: -0.02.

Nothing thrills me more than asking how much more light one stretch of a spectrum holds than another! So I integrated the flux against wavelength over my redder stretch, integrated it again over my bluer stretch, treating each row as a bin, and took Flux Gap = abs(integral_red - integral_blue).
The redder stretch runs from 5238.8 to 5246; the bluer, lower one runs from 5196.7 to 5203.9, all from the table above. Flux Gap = 11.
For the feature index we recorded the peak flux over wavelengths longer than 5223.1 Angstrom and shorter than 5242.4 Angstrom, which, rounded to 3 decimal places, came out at 7.176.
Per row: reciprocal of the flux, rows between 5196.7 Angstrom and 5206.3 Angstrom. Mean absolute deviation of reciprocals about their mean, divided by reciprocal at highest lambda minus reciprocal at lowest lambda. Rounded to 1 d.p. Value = 2.3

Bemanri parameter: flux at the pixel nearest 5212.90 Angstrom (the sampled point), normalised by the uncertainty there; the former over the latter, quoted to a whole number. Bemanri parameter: 25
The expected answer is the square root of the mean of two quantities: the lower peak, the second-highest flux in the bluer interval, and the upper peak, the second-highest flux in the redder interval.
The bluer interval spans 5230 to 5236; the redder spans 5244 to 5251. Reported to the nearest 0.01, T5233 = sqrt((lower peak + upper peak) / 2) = 2.60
